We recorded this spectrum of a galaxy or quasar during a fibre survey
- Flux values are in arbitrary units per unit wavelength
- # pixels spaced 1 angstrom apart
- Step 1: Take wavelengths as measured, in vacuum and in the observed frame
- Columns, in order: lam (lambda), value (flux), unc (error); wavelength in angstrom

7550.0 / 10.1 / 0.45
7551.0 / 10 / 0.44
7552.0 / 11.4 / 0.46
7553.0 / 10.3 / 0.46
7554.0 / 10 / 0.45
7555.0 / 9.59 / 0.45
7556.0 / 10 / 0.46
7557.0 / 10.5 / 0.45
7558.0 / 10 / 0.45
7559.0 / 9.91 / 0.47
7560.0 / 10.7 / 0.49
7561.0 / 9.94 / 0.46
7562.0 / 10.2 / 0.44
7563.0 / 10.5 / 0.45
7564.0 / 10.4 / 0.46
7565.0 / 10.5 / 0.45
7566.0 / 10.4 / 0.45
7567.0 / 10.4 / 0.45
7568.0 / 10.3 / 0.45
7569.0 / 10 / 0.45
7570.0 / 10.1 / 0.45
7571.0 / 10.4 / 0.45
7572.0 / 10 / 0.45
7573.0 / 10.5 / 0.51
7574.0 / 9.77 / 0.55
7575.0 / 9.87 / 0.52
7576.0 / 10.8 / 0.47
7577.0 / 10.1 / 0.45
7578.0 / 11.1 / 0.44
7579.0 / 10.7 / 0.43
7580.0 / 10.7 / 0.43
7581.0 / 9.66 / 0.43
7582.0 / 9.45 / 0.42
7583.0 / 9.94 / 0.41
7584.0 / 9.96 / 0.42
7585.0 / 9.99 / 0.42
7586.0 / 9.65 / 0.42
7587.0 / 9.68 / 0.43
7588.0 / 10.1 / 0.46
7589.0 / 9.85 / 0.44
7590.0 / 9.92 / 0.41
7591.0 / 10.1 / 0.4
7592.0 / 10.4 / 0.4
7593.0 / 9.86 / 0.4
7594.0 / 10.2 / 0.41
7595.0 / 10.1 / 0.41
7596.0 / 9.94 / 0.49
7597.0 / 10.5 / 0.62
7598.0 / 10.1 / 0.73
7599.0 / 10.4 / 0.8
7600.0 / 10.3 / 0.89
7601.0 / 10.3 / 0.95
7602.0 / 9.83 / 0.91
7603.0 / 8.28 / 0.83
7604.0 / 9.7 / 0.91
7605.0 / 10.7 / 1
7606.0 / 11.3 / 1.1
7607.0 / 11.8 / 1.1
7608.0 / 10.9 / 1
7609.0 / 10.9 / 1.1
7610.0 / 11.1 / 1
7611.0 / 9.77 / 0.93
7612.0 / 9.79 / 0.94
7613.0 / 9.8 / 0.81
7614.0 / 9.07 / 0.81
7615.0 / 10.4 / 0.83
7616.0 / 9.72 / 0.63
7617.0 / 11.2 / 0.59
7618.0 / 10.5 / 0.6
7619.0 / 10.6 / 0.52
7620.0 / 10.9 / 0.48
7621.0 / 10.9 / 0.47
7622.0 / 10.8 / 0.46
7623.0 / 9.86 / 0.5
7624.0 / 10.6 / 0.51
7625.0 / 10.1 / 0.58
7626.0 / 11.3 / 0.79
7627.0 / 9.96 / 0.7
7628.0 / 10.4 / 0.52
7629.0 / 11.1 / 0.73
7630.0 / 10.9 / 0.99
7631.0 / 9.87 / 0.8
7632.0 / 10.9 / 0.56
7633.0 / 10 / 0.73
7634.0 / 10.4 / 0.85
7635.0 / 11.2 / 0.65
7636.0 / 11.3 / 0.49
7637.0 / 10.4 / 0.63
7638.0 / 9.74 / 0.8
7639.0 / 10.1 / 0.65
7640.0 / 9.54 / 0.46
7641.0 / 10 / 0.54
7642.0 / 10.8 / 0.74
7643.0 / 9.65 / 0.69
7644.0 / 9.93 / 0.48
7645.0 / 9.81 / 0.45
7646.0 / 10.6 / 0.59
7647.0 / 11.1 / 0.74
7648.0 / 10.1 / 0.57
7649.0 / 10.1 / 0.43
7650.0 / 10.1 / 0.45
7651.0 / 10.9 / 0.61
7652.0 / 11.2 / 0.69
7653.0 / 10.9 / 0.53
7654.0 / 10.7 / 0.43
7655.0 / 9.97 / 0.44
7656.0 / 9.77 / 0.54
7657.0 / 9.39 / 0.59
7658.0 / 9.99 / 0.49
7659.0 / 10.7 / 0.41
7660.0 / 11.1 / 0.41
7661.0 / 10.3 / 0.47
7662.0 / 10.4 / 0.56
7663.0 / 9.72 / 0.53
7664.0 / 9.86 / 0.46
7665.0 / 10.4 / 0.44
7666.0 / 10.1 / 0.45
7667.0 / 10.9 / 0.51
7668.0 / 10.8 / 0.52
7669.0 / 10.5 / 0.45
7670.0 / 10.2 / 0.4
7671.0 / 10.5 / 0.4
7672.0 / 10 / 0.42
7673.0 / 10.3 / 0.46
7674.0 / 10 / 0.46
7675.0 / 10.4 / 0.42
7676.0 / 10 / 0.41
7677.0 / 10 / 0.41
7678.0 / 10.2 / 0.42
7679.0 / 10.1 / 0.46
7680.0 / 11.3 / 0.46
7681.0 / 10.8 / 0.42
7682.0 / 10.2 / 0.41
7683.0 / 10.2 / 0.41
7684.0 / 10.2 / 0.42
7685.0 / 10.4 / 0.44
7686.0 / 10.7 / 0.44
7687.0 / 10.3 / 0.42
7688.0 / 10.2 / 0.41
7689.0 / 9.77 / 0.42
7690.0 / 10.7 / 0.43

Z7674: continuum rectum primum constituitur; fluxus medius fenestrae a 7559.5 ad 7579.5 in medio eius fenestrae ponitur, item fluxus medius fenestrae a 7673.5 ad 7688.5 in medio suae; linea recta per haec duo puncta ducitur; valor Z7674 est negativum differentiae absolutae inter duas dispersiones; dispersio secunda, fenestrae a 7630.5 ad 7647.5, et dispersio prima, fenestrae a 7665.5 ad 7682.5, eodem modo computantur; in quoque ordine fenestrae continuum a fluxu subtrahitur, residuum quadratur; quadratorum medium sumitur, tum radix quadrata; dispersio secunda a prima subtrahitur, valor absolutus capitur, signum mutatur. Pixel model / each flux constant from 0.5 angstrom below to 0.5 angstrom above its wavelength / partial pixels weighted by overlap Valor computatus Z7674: -0.18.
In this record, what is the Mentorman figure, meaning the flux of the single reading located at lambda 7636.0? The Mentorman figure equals 11.3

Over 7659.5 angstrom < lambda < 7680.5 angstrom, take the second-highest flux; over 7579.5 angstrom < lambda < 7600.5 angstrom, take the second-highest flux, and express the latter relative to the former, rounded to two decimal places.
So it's 0.95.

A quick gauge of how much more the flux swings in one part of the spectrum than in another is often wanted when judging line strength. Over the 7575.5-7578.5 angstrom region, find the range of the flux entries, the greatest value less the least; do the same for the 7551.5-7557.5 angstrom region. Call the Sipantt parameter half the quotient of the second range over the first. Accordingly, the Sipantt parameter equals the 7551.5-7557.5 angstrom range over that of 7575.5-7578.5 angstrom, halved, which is 0.9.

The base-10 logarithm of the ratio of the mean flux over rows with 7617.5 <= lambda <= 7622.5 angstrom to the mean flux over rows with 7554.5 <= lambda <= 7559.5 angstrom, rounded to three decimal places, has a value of 0.031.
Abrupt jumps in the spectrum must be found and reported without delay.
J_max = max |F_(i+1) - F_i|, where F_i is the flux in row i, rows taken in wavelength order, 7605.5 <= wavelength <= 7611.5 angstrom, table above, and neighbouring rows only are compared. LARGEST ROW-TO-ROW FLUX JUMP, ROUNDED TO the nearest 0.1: 1.3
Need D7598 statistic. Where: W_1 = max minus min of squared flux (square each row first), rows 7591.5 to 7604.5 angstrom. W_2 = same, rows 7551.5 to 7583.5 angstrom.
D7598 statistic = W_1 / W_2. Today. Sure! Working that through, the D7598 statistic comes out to 1.03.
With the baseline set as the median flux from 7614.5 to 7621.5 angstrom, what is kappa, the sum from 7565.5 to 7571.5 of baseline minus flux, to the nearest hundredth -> 2.00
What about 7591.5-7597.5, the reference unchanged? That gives 2.60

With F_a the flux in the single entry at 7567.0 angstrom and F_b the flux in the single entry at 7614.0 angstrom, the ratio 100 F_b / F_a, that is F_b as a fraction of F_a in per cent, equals 87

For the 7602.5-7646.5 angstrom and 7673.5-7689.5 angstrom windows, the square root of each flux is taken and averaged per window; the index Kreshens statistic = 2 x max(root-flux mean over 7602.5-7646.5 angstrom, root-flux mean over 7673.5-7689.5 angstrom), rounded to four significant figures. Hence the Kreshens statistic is 6.439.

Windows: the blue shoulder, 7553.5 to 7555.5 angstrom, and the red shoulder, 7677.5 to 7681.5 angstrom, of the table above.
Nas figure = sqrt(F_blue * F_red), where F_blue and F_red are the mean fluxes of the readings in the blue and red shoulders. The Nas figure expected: 10.2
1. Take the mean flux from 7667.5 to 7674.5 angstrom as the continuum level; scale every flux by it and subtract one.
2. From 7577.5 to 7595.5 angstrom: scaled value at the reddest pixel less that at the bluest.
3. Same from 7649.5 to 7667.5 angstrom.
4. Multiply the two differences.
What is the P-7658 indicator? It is -0.0075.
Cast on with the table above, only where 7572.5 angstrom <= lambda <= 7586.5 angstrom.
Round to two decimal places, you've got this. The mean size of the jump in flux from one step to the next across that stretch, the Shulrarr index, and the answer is 0.46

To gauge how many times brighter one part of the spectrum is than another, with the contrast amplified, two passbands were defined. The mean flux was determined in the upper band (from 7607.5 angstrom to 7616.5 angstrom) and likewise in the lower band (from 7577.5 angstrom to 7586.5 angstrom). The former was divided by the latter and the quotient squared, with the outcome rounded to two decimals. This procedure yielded 1.01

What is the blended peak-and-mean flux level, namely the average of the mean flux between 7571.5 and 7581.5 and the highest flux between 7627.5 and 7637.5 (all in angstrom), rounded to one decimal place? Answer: 10.8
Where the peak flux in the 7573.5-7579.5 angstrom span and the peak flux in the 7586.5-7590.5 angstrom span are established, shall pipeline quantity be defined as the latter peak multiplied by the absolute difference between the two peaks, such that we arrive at 10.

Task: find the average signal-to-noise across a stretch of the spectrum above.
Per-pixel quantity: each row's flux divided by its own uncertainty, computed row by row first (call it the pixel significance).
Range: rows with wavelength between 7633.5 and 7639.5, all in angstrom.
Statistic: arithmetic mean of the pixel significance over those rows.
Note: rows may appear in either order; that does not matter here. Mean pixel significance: 16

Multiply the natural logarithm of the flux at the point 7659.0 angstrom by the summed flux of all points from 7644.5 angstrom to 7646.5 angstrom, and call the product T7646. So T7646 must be 48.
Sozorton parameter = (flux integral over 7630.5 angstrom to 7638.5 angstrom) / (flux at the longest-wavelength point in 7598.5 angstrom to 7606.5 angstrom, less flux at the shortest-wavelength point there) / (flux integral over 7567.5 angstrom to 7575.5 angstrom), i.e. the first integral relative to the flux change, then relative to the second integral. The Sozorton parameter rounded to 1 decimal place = 1.2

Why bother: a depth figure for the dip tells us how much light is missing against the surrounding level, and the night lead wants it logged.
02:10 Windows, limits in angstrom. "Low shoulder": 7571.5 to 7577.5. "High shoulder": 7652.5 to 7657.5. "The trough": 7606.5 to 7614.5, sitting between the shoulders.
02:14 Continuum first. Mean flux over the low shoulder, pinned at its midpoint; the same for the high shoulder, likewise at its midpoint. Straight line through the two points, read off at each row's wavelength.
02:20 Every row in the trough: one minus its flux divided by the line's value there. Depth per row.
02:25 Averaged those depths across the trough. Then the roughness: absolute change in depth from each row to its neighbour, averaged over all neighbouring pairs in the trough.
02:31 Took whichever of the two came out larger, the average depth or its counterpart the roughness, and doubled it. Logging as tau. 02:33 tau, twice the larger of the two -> 0.090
